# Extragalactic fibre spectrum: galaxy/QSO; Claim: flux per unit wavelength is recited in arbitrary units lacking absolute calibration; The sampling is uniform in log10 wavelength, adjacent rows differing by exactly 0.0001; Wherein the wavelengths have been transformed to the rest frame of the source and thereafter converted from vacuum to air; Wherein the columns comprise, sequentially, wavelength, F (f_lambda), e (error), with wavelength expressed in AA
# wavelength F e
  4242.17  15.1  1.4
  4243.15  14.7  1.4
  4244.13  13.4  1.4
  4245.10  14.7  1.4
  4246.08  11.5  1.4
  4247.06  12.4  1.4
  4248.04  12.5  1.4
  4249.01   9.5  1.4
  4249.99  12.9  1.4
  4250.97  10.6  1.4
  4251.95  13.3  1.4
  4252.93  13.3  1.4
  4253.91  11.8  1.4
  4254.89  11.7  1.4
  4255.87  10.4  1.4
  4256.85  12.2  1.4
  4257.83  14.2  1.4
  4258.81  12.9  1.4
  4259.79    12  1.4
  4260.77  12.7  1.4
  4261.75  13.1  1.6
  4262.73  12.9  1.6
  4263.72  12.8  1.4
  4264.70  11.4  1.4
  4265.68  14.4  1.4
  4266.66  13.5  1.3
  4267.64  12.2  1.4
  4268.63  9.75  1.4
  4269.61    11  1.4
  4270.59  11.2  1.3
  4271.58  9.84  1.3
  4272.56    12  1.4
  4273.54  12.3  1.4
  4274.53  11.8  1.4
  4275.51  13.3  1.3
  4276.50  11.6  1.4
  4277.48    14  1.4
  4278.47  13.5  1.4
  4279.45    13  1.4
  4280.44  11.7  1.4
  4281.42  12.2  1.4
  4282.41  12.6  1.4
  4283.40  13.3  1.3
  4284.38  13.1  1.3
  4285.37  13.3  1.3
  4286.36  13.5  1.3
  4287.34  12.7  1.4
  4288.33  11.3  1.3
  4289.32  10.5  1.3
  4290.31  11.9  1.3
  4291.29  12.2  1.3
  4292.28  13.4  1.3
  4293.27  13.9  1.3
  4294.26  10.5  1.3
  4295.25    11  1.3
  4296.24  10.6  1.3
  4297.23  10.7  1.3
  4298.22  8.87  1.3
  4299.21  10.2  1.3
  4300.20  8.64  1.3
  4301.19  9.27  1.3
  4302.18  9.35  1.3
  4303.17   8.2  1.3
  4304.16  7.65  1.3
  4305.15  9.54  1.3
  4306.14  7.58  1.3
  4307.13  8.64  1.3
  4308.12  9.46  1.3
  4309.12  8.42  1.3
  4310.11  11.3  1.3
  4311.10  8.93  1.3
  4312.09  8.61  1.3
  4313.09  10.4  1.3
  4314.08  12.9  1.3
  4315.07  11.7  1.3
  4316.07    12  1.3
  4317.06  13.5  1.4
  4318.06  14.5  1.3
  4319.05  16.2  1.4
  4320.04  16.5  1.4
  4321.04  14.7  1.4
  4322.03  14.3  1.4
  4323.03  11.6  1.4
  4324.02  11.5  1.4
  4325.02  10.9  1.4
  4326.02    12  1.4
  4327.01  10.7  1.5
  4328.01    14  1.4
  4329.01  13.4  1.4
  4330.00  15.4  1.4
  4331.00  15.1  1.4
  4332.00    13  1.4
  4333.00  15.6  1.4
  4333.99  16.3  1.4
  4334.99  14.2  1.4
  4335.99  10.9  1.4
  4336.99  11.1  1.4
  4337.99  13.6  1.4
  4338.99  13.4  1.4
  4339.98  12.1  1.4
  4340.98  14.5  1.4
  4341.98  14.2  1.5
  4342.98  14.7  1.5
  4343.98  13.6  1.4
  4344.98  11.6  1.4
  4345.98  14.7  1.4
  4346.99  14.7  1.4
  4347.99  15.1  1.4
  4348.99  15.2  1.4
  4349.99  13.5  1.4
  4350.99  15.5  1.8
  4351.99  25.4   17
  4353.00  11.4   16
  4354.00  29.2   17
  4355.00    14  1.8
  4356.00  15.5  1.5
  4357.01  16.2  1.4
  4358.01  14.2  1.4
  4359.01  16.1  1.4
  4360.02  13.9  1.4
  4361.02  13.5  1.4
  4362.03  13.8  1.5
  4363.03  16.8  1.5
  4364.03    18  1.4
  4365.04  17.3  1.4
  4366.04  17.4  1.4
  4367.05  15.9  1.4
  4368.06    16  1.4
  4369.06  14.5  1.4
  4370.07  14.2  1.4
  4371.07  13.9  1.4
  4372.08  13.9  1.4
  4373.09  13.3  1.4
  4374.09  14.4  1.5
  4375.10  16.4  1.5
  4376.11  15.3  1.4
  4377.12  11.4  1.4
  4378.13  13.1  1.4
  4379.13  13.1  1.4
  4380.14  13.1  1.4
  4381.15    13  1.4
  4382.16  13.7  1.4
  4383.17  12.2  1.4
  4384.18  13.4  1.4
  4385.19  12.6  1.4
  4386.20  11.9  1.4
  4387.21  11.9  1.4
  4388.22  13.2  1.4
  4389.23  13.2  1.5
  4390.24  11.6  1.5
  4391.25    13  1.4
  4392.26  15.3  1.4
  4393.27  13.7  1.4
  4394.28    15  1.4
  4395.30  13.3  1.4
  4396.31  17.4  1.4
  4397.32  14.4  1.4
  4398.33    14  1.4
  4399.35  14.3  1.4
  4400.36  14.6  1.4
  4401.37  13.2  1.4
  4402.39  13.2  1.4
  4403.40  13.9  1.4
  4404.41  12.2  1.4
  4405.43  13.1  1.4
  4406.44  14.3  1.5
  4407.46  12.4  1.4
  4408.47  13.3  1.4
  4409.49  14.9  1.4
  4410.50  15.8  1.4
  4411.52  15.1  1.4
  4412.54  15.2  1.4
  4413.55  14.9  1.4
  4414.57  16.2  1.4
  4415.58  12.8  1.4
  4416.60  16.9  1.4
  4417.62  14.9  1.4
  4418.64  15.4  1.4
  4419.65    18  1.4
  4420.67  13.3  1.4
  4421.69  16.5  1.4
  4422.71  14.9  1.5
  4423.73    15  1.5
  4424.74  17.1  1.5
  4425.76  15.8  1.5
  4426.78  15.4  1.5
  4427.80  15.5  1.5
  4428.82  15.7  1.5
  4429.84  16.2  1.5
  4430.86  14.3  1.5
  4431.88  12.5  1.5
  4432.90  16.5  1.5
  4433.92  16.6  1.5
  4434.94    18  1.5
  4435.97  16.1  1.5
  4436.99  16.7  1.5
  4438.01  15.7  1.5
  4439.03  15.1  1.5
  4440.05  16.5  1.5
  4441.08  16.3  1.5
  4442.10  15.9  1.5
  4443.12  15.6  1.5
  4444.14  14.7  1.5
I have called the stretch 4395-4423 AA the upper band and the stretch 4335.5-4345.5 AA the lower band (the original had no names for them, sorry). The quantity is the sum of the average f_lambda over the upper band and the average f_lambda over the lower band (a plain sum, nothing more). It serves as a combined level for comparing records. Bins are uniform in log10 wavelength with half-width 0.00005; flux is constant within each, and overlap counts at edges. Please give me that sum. 27.6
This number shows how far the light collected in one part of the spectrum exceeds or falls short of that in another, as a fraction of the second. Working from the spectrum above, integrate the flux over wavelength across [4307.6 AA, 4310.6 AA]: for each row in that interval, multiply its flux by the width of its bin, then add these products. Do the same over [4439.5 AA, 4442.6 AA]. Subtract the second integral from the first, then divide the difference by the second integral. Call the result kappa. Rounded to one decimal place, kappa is -0.4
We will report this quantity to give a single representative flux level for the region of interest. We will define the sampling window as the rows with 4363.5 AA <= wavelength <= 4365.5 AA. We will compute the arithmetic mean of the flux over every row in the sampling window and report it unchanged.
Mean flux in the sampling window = 17.6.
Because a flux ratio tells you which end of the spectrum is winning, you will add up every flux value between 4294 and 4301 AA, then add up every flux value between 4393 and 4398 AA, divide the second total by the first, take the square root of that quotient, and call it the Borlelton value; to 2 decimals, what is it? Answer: 1.02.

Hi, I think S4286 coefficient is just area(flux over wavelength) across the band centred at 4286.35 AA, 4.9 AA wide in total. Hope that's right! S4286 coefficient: 63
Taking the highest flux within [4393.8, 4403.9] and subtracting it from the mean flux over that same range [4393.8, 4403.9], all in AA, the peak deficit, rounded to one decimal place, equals -3.1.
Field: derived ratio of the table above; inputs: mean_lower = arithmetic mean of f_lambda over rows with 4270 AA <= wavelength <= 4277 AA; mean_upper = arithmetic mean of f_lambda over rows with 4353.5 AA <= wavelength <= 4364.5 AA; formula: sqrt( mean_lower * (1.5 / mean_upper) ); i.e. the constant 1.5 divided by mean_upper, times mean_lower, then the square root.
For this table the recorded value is 1.03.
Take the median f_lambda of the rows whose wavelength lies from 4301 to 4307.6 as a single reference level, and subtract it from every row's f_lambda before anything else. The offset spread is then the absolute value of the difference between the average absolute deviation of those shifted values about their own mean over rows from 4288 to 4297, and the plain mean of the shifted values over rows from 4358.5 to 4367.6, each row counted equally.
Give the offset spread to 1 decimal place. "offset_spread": 6.2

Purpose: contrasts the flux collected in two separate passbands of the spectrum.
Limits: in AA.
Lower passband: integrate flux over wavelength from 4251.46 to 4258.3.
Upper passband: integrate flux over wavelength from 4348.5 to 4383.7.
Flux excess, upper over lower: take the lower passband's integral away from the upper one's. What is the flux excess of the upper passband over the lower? 452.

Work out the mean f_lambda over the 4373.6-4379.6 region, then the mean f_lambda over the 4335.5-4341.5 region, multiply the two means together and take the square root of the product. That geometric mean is 13.3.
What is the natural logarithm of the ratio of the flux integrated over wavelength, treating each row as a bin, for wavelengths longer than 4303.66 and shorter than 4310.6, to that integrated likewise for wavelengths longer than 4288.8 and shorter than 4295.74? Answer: -0.3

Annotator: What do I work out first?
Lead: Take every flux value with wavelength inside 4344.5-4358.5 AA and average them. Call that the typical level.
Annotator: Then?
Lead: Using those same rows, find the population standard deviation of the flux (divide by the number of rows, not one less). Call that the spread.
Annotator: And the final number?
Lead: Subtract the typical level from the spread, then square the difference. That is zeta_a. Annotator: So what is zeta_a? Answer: 129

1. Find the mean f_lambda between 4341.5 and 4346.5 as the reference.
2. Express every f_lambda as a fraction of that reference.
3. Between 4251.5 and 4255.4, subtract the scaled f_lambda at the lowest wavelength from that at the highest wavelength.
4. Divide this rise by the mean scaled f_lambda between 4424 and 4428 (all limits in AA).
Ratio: -0.10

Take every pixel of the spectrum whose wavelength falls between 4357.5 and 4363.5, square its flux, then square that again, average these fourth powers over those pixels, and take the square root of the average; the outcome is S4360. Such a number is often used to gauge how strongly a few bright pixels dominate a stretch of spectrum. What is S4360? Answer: 221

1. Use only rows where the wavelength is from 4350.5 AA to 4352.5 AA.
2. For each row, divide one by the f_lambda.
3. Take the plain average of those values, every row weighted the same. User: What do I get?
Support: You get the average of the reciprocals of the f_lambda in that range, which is 0.052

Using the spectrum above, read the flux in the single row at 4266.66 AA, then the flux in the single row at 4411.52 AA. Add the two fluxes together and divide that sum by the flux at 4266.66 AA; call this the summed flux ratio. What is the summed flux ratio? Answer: 2.1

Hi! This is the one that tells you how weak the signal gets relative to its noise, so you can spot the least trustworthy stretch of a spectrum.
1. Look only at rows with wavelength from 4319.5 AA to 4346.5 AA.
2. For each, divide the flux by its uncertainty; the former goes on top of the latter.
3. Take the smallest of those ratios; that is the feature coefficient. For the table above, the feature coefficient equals 7.1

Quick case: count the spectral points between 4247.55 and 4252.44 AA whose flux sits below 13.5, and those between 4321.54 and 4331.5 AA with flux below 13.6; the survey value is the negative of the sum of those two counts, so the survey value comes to -11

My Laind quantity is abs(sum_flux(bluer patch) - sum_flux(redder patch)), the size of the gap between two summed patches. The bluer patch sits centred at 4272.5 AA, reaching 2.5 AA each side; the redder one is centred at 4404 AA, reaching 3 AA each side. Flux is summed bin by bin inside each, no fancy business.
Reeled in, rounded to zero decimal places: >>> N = 23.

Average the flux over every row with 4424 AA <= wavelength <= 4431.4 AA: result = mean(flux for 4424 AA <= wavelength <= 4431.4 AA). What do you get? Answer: 15.7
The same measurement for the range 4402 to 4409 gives 13.2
